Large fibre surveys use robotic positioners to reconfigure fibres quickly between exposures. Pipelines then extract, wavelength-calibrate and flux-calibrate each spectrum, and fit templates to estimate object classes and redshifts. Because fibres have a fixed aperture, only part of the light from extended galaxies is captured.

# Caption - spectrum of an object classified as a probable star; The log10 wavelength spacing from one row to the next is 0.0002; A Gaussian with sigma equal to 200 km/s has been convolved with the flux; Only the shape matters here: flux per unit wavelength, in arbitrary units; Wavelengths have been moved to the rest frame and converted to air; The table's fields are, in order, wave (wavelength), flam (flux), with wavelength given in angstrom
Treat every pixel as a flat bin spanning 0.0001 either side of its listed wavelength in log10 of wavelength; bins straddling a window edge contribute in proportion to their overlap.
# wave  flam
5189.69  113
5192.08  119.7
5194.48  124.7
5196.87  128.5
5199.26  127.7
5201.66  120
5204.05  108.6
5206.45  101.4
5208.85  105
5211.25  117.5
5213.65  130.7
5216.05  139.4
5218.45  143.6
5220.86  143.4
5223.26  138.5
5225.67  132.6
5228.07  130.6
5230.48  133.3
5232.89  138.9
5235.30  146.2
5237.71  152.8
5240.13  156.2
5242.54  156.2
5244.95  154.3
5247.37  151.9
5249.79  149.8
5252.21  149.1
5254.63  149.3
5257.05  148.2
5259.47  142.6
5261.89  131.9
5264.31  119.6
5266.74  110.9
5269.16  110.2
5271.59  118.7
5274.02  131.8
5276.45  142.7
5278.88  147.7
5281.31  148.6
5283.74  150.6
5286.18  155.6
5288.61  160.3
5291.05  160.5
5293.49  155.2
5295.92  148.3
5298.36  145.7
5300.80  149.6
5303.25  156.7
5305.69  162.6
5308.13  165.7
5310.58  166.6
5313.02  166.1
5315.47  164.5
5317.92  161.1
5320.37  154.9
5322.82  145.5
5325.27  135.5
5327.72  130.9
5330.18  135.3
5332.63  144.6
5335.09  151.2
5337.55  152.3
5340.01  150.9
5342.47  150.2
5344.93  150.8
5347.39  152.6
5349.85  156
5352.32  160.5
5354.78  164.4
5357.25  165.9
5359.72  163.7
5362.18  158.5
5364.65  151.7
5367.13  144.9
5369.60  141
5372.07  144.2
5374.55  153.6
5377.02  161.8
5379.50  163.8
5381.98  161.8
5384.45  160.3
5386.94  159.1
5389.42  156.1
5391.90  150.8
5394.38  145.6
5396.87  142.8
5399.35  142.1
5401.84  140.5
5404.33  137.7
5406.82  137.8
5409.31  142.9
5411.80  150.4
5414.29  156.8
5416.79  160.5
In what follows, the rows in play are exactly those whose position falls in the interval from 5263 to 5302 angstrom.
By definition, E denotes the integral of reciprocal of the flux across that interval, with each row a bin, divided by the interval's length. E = 0.0072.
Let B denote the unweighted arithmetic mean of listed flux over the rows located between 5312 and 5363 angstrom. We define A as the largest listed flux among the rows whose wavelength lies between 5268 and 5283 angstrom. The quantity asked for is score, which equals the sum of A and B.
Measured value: 302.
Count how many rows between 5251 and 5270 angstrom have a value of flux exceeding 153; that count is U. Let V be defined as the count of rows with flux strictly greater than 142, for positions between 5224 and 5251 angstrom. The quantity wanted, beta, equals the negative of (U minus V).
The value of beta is 7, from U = 0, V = 7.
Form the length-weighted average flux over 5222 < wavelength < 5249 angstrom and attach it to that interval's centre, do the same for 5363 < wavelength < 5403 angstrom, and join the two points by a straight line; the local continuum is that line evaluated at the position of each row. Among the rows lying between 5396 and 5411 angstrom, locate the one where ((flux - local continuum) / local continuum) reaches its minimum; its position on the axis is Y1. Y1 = 5406.82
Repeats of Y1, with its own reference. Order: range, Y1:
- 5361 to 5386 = 5369.60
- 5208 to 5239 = 5208.85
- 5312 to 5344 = 5327.72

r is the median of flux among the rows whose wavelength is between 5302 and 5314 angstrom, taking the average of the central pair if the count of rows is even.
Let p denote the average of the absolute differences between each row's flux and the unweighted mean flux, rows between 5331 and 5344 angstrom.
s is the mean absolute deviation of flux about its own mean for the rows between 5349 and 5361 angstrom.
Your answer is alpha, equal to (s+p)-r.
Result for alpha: -161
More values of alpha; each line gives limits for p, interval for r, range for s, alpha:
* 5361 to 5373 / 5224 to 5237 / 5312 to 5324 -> -121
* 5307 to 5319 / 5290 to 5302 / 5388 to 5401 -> -143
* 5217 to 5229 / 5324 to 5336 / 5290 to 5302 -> -126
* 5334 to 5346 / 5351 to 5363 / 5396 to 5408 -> -161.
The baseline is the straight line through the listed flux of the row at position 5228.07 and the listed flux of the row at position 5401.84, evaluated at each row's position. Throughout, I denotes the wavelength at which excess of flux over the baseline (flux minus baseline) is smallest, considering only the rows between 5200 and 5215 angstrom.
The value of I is 5206.45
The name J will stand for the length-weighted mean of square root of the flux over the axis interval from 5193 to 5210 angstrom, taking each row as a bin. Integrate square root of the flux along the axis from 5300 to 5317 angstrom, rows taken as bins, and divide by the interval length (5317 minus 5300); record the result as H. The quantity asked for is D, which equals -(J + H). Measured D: -23.5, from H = 12.7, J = 10.8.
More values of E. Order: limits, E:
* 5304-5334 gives 0.0066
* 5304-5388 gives 0.0065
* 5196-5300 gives 0.0073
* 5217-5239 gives 0.0072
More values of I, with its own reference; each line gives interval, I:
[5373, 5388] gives 5374.55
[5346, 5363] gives 5347.39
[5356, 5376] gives 5369.60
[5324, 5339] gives 5327.72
